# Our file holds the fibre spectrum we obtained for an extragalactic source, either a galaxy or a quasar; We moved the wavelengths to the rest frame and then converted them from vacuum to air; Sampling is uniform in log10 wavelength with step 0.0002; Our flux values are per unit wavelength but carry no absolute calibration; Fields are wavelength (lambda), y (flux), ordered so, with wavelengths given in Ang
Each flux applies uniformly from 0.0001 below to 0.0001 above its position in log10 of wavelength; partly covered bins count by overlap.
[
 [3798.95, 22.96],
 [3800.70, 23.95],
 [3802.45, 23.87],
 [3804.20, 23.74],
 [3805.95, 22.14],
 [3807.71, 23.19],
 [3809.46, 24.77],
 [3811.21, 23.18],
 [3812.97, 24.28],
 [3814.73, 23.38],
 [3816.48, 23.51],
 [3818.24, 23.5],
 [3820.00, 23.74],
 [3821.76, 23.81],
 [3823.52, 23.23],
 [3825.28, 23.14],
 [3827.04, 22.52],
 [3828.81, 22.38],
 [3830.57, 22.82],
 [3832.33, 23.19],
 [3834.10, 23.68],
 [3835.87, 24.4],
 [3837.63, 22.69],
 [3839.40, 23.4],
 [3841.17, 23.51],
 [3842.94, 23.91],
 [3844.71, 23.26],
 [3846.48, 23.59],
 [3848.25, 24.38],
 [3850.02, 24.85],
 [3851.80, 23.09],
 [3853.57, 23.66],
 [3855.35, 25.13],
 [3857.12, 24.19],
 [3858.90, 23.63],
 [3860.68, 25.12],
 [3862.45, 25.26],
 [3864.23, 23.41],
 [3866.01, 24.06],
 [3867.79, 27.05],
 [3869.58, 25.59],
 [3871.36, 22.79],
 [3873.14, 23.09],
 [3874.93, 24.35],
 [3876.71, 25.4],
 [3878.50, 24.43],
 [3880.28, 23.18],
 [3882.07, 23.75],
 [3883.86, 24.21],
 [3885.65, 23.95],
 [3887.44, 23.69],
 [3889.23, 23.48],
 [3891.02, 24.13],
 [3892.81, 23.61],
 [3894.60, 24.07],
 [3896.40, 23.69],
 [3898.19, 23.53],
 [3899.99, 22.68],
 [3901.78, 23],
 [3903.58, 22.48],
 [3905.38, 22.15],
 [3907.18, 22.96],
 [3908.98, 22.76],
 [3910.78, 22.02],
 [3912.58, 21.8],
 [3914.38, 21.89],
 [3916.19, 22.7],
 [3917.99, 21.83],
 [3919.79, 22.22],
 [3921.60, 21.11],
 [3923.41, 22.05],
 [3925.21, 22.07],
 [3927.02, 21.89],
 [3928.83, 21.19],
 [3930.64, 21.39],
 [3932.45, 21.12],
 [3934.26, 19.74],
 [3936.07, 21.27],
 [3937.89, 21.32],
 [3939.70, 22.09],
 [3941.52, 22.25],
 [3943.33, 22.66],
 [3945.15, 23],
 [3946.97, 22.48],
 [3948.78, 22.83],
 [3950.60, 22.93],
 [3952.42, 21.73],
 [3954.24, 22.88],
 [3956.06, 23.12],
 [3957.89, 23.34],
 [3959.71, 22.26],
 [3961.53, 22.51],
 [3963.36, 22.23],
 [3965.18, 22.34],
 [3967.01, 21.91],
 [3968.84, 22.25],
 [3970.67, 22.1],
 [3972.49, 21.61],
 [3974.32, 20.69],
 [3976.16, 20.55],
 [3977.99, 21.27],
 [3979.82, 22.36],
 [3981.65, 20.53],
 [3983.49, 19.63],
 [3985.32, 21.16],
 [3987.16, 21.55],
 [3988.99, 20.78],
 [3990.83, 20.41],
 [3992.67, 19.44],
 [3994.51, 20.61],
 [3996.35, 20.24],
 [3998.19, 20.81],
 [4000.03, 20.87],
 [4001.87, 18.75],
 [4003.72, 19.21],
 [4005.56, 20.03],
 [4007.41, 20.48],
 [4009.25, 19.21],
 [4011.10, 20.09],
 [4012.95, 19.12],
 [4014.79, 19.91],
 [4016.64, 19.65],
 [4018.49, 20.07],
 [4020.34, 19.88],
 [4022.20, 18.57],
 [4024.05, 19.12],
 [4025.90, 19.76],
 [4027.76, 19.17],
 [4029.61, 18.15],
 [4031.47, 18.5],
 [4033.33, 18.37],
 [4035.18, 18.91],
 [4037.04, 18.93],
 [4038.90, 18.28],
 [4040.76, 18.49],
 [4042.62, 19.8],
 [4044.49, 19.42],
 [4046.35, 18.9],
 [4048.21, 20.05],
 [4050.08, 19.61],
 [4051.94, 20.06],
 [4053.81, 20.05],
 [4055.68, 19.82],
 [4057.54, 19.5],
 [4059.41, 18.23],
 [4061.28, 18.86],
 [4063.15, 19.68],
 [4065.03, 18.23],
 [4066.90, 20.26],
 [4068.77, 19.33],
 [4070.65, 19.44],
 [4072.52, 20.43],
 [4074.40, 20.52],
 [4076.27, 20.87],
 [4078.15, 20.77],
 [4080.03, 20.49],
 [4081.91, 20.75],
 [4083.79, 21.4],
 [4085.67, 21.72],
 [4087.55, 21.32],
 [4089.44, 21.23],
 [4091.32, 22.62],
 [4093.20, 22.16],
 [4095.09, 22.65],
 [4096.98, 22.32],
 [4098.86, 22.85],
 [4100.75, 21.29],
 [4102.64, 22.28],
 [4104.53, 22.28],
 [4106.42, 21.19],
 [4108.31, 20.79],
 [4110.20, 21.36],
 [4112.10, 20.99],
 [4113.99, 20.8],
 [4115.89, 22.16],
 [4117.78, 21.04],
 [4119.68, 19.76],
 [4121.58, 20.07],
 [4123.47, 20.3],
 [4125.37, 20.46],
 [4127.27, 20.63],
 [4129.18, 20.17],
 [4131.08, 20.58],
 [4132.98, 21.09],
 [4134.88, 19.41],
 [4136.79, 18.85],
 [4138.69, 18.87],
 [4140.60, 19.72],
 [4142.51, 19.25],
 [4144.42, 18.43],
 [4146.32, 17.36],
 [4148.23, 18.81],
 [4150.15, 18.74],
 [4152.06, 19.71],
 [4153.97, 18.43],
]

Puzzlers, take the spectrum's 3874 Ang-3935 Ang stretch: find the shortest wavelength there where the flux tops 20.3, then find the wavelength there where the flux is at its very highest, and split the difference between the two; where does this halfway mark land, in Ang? 3875.8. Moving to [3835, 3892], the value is 3851.8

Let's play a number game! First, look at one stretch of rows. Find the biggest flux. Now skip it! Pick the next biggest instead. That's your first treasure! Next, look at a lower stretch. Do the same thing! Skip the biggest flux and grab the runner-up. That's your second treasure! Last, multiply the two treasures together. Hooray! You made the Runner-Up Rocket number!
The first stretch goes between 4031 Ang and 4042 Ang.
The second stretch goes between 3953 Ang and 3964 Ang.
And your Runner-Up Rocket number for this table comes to 437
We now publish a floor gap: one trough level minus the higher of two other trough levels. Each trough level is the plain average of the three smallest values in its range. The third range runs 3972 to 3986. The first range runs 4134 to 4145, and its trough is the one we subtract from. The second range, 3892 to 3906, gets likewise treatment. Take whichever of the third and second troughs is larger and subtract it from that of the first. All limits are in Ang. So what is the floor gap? -3.7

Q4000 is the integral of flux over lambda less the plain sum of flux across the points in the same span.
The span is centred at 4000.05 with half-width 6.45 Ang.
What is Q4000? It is 118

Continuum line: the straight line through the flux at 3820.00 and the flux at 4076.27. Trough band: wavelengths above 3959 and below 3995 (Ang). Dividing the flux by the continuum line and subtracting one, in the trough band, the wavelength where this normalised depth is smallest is 3992.67 Ang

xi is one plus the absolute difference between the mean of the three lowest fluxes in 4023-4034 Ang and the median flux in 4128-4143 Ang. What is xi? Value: 2.2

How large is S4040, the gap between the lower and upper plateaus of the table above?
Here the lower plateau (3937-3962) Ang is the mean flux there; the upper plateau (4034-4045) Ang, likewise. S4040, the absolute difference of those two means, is 3.6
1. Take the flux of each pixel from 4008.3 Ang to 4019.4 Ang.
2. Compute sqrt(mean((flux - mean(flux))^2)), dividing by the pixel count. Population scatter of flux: 0.39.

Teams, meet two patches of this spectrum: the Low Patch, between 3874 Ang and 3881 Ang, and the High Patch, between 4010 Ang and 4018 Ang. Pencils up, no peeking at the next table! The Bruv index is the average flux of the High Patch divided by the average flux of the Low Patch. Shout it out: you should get 0.81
